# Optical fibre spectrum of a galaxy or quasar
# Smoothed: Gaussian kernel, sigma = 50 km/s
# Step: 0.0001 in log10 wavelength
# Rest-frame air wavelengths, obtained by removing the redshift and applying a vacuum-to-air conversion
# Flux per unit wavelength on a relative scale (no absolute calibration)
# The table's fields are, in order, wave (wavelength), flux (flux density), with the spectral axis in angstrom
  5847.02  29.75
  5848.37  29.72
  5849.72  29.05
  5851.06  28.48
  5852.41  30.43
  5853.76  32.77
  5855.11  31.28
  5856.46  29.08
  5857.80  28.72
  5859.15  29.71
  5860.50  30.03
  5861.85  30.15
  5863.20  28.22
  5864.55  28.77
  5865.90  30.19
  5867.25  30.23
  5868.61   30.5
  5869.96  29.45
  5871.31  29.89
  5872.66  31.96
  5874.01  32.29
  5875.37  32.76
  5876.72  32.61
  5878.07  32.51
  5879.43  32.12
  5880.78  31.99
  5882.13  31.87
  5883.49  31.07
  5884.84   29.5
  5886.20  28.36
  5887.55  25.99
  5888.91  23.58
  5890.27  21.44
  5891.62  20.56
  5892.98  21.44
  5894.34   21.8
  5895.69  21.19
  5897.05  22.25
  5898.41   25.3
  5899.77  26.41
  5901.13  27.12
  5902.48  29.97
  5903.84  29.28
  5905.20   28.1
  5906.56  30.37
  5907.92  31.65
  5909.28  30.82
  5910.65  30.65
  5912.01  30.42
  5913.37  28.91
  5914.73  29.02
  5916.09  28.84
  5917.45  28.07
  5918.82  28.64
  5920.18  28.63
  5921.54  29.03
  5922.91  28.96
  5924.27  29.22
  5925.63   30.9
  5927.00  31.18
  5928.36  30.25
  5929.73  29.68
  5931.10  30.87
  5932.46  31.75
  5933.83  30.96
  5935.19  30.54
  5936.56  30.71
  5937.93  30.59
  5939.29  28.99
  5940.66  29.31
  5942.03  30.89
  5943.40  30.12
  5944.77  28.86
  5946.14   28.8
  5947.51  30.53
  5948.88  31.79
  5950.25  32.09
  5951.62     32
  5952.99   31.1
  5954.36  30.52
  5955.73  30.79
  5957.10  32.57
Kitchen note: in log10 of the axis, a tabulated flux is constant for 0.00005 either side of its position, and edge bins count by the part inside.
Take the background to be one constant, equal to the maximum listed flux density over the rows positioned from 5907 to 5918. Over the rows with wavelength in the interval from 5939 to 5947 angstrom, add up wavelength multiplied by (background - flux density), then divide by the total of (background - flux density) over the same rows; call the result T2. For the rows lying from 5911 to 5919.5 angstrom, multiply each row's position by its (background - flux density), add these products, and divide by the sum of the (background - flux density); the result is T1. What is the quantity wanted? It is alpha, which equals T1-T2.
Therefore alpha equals -27.0 angstrom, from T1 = 5915.9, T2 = 5942.9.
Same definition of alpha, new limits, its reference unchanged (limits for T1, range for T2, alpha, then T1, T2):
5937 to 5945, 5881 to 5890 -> 54.0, 5941.6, 5887.5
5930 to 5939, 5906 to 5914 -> 24.2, 5935.3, 5911.0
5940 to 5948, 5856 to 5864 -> 84.4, 5944.2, 5859.8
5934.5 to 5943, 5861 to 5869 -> 74.2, 5938.9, 5864.7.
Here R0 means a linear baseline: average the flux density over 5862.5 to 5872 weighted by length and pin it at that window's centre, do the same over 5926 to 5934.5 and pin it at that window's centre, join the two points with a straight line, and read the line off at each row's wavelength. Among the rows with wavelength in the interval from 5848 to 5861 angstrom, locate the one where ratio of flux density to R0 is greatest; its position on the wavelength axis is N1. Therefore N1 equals 5853.76 angstrom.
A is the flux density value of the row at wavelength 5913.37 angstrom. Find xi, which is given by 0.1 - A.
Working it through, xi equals -28.8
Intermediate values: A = 28.91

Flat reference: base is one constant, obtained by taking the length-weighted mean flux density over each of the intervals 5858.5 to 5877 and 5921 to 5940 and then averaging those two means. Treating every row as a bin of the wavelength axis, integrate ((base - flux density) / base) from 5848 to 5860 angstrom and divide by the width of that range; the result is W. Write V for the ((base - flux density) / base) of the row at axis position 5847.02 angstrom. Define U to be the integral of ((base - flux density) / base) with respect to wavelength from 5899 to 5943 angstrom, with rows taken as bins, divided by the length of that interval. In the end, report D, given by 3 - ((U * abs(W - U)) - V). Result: 3.02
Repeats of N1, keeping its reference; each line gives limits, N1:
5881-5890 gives 5882.13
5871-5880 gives 5875.37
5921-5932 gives 5927.00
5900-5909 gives 5907.92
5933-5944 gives 5933.83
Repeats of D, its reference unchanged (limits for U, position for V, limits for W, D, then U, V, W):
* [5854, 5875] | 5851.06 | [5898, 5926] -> 3.06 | 0.007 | 0.06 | 0.042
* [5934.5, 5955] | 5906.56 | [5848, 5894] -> 3.00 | -0.004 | 0.00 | 0.036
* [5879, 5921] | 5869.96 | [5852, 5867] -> 3.02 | 0.092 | 0.03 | 0.013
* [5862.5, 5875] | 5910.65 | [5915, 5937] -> 2.99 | 0.004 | -0.01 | 0.016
